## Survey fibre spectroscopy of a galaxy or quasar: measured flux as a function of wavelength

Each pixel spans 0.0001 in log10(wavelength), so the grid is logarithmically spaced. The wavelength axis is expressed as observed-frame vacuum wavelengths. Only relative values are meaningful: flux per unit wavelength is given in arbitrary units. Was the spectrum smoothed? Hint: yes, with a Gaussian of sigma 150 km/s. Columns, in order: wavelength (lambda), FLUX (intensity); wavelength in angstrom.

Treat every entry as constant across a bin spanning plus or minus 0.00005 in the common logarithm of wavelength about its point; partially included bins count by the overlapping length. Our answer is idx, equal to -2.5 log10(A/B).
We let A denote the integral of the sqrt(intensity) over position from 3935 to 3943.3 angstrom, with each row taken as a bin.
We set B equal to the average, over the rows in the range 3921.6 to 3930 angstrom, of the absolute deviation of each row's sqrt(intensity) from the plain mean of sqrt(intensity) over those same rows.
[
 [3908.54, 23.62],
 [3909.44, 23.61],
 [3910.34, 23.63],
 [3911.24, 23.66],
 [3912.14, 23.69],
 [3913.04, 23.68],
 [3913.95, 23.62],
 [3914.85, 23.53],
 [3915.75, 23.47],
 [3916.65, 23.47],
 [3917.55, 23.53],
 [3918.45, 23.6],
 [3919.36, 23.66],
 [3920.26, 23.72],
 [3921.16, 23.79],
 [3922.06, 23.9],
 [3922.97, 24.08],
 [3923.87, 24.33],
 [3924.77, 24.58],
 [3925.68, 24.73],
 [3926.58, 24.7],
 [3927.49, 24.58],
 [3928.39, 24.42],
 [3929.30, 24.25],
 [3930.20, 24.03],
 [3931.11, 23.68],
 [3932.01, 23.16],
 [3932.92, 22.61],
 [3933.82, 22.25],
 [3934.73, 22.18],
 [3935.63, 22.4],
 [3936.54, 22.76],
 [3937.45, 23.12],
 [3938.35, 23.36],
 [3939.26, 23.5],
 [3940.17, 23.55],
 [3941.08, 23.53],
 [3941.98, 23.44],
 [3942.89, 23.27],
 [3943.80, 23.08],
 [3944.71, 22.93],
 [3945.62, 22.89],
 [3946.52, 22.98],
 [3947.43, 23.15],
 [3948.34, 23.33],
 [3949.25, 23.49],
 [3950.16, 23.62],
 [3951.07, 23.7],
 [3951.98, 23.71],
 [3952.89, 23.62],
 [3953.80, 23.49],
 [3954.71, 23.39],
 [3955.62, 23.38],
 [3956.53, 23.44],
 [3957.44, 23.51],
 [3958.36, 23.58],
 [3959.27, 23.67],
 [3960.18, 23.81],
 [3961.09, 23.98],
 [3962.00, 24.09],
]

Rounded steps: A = 40.0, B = 0.023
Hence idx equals -8.09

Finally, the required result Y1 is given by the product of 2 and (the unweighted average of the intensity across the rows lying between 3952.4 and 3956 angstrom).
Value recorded 46.9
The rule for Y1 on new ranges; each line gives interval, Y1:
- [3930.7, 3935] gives 45.6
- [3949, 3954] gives 47.2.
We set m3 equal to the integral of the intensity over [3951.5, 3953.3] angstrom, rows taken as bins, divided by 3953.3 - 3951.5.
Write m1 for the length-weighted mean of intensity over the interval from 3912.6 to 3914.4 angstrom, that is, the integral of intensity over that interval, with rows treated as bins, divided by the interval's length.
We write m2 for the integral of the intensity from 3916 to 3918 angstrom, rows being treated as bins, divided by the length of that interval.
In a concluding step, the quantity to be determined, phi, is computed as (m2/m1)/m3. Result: 0.042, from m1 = 23.5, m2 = 23.6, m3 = 23.7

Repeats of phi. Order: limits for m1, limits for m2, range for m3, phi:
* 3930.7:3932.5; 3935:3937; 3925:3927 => 0.039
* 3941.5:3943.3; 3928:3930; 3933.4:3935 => 0.047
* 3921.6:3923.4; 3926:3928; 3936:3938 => 0.045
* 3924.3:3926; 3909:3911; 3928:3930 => 0.040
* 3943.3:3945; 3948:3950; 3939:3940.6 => 0.043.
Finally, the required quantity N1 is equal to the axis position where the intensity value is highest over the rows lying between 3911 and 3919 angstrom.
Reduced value 3912.14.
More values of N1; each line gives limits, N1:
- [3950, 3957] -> 3951.98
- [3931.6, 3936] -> 3932.01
